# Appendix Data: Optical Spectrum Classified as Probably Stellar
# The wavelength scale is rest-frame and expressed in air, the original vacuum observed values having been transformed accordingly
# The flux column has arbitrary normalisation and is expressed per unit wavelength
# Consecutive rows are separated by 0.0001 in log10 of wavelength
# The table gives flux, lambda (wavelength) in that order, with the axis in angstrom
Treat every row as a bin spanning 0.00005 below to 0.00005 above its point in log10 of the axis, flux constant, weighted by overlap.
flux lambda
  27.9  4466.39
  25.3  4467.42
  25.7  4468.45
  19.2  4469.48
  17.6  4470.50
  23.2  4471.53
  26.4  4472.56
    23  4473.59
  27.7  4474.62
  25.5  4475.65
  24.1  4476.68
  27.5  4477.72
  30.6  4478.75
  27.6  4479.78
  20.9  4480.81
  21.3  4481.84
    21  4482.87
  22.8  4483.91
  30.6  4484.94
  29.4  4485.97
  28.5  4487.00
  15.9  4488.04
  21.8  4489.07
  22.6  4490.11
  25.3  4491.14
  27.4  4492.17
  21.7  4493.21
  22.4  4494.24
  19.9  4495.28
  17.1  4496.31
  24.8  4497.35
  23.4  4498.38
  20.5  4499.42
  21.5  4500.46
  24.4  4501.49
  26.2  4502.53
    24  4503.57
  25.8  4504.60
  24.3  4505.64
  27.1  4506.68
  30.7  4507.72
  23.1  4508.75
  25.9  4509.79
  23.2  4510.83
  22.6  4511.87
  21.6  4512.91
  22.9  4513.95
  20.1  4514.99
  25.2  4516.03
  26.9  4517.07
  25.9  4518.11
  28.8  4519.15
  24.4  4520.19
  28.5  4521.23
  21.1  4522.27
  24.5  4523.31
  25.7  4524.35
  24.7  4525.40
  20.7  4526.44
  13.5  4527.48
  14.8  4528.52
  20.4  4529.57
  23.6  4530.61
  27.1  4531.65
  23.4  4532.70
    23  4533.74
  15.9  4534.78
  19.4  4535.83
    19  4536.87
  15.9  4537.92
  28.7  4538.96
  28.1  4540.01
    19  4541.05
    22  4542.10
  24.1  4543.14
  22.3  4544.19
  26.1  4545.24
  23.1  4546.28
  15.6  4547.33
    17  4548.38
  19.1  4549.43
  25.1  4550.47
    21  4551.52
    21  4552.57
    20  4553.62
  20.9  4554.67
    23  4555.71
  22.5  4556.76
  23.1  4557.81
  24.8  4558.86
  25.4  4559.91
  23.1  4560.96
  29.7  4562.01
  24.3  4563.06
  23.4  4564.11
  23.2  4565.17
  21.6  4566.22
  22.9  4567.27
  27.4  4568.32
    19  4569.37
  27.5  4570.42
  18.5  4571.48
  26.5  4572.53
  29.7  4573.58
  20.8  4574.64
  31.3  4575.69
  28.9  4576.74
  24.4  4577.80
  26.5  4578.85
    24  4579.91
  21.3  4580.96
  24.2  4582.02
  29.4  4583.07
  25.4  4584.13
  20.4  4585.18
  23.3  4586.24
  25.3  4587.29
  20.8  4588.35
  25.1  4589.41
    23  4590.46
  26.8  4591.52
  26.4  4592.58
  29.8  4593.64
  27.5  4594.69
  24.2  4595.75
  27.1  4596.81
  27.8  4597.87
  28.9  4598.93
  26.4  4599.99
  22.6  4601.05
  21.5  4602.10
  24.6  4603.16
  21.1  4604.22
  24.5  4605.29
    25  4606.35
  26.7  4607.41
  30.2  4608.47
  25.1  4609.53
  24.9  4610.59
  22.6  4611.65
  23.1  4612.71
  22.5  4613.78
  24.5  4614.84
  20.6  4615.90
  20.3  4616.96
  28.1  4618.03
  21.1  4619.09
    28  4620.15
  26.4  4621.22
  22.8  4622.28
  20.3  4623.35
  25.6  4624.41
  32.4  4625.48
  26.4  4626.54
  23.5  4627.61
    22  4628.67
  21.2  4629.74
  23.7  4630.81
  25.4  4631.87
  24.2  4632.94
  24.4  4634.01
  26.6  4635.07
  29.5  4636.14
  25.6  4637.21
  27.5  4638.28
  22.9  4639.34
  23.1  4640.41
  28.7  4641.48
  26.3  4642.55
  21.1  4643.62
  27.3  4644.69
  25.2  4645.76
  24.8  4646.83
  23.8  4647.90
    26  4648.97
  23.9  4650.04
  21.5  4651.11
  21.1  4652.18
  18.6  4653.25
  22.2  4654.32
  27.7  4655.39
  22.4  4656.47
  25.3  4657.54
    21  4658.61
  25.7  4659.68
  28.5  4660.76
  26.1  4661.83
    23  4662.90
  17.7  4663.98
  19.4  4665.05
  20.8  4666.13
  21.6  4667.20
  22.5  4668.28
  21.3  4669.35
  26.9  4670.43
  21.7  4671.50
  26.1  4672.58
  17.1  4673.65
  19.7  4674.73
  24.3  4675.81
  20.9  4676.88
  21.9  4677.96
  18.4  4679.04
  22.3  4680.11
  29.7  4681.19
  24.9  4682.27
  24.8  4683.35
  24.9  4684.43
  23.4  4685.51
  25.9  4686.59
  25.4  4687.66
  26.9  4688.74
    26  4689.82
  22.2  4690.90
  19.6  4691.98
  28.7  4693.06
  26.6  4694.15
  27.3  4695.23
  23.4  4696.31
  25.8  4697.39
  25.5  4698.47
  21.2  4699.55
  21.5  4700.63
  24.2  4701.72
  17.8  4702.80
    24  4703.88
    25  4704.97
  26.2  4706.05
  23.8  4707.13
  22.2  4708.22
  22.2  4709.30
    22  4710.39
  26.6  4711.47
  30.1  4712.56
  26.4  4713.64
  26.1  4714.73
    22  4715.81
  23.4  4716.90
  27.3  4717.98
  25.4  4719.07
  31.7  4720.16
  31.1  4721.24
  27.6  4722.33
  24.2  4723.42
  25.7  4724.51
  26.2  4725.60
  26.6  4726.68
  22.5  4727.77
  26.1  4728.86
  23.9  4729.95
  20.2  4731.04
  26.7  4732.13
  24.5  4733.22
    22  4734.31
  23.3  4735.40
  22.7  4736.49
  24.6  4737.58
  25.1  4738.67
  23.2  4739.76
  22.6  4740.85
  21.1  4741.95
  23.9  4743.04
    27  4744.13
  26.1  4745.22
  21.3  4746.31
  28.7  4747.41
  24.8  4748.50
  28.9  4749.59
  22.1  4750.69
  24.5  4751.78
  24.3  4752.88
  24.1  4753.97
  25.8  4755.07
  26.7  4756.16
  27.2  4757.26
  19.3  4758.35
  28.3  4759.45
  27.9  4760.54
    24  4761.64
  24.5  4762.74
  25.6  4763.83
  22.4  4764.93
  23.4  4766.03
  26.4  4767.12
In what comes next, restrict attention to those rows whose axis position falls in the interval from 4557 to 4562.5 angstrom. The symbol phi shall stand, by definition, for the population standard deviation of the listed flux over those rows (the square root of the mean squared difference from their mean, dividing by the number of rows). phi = 2.4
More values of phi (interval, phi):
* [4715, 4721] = 3.4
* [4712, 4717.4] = 2.8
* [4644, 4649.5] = 1.2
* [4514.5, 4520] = 2.9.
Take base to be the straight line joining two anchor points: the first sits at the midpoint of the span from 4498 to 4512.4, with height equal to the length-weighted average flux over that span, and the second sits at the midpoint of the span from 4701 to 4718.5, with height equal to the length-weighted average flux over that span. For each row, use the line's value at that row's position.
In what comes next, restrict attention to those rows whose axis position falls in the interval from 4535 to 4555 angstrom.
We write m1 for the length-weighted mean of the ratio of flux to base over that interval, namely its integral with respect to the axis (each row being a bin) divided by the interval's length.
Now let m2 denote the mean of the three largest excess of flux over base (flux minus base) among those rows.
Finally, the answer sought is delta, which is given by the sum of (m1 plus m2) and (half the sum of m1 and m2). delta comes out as 6.1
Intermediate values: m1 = 0.87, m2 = 3.2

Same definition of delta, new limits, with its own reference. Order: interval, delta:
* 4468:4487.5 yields 10.1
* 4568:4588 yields 10.1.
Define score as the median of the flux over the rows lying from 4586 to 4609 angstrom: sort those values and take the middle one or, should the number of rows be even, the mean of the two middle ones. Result 25.2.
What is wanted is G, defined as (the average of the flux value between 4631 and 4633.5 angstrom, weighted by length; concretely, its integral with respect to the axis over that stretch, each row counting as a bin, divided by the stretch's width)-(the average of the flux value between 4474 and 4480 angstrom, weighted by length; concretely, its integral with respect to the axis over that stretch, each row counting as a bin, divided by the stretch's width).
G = -2.4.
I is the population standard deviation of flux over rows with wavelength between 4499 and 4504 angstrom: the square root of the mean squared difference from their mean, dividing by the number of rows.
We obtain 2.06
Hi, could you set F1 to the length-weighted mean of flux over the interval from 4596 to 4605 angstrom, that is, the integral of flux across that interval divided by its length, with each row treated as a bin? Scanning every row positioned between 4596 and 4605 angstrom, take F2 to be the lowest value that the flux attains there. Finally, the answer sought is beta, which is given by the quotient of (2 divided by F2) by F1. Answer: 0.0038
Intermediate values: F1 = 24.9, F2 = 21.1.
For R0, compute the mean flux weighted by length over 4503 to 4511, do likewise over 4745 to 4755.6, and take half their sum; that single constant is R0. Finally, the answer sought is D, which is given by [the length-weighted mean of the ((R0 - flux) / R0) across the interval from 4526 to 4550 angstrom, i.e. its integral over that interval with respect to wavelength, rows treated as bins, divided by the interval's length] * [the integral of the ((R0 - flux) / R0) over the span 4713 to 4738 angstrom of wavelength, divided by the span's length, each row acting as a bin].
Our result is 0.000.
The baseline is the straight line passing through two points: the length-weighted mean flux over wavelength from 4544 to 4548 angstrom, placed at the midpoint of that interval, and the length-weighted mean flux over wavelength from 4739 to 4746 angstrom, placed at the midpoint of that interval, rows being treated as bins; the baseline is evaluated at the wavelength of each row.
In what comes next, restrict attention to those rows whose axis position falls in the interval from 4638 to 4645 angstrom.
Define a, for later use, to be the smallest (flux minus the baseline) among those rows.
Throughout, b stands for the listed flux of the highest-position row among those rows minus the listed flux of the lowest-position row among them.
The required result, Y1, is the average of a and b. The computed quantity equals -0.9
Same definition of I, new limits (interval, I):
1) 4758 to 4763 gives 3.25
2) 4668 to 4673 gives 2.33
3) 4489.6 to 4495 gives 2.14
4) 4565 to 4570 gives 2.73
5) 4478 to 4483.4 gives 4.05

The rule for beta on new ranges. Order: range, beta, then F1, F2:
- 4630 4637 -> 0.0033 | 25.5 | 23.7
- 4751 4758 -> 0.0033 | 25.2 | 24.1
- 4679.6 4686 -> 0.0036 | 25.0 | 22.3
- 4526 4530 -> 0.0086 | 17.2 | 13.5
